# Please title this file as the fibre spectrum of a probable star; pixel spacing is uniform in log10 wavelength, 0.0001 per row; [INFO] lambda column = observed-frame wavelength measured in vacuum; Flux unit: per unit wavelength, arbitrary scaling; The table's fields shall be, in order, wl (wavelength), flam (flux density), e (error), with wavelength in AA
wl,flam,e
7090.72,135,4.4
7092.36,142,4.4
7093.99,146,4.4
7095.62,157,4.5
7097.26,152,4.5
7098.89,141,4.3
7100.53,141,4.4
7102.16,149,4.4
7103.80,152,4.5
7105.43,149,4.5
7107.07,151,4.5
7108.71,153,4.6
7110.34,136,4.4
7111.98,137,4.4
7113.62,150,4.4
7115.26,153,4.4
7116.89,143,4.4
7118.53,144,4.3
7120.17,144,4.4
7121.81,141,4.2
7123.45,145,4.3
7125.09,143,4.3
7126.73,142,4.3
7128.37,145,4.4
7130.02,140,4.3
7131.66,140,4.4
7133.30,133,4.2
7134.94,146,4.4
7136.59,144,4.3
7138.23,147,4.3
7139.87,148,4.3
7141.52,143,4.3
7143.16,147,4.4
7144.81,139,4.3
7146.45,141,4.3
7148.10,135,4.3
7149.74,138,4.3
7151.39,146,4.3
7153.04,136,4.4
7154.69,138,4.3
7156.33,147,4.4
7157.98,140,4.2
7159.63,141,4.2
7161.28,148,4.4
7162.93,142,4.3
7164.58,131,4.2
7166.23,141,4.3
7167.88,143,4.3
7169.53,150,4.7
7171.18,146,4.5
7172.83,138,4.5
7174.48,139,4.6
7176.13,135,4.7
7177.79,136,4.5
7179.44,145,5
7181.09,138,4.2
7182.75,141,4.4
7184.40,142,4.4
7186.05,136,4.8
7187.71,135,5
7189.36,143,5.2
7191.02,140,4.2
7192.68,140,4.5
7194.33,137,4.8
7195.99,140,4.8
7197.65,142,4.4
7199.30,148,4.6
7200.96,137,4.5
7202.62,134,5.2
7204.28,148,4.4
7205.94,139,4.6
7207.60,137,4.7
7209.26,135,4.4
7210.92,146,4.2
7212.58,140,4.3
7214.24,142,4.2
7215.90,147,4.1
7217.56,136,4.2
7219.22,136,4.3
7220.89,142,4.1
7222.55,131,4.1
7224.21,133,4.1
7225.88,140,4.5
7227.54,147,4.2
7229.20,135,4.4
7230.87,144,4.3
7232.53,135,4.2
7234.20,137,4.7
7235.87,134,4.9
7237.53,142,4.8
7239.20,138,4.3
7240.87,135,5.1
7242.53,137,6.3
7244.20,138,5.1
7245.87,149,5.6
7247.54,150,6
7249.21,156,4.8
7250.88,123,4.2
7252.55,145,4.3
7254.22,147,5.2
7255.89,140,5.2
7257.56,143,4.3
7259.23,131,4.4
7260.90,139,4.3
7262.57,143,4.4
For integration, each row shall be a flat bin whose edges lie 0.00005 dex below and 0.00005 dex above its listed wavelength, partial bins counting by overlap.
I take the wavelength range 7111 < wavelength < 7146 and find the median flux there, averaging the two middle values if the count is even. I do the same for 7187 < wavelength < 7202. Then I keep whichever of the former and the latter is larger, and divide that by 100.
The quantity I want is 1.44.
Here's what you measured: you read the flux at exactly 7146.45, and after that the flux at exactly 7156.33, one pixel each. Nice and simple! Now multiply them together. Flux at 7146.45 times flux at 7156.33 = 20727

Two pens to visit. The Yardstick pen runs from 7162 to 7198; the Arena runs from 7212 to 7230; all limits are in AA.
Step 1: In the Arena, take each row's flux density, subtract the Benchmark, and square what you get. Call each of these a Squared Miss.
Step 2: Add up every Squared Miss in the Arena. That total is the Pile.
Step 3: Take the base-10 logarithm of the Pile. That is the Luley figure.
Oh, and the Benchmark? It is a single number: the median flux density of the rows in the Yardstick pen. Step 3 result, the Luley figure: 2.47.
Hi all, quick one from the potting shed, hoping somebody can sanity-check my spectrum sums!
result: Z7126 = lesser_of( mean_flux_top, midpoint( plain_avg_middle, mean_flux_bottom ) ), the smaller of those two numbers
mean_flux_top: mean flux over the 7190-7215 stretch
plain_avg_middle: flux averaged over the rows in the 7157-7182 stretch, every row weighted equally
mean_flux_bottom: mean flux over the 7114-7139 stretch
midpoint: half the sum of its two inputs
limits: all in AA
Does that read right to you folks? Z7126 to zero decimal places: 140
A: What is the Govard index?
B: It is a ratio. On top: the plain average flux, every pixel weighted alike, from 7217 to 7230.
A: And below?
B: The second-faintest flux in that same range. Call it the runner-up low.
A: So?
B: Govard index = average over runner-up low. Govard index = 1.03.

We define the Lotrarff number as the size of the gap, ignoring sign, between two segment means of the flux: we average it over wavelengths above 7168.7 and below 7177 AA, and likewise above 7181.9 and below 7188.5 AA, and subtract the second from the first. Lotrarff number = 3.1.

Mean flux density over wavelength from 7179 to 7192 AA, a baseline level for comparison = 140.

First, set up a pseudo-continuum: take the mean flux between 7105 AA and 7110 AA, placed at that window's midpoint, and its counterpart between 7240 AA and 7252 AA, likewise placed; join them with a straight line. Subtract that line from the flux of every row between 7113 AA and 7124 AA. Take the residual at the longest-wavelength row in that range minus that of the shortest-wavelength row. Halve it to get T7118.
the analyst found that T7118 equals -2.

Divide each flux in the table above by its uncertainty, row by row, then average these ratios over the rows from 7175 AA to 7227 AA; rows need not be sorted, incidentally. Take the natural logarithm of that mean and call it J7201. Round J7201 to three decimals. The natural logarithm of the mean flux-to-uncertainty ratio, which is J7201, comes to 3.439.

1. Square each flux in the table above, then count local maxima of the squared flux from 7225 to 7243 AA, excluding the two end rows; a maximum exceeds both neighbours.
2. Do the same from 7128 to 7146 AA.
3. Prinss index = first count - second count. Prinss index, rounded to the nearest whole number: 1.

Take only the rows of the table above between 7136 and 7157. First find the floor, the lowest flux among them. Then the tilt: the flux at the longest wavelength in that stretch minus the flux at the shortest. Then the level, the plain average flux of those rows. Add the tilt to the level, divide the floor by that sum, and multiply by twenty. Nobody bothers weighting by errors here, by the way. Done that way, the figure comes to 18.6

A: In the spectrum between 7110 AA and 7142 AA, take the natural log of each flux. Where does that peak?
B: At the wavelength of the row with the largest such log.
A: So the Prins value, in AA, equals 7115.26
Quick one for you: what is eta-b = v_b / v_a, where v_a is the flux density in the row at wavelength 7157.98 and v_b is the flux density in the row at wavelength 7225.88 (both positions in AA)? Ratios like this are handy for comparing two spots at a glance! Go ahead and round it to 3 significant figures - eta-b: 1.00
